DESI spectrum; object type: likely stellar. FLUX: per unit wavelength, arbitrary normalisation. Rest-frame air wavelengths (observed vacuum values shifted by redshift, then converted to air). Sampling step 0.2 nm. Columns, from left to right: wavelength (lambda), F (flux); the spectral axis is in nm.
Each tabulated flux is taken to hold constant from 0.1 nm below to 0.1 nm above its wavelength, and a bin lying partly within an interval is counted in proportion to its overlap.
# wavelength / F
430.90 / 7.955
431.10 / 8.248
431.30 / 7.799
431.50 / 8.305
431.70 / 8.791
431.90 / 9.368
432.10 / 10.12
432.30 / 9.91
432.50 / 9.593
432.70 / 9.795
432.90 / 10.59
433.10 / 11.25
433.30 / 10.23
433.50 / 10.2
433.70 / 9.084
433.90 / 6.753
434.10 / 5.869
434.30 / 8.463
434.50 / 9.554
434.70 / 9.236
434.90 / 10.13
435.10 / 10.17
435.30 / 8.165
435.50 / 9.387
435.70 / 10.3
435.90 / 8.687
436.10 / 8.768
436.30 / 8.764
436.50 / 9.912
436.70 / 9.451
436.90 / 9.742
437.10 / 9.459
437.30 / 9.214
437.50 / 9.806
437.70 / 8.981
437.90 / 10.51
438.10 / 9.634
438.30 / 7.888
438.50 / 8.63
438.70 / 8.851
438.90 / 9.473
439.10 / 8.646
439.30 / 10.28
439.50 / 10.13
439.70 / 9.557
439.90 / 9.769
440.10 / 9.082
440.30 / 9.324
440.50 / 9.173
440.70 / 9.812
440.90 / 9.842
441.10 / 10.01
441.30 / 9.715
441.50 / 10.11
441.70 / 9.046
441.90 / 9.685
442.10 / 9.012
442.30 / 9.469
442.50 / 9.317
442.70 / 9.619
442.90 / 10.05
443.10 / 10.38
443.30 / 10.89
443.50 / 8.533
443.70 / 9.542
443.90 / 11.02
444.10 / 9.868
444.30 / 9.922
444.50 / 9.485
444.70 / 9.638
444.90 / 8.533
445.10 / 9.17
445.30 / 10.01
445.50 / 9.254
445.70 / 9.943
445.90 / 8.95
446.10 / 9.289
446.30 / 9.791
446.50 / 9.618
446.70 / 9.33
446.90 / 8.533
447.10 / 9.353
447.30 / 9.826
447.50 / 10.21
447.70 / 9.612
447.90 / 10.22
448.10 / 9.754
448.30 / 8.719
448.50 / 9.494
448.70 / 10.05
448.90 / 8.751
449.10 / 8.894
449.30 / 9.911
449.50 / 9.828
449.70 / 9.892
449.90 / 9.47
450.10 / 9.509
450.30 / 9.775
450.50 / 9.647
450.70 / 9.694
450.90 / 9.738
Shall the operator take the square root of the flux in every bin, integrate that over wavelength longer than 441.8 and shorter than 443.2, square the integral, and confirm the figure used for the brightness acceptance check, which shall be 18.9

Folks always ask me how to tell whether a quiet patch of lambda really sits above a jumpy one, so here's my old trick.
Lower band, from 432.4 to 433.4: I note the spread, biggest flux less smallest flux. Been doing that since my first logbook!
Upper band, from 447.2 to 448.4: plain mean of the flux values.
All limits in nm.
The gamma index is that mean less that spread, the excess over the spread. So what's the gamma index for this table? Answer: 8.07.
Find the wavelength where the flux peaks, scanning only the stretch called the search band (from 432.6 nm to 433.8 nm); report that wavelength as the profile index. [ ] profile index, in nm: 433.10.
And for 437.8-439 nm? 437.90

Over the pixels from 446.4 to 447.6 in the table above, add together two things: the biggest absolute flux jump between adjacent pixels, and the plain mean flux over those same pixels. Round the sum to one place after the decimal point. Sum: 10.3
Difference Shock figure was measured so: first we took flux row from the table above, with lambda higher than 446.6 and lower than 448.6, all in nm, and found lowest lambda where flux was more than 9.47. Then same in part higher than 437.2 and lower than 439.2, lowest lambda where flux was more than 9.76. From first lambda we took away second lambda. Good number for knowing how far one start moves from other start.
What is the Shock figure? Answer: 9.80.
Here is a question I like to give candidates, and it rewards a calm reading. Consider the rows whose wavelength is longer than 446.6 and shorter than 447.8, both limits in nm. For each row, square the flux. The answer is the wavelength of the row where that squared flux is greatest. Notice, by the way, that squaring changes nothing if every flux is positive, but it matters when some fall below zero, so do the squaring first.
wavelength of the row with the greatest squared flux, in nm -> 447.50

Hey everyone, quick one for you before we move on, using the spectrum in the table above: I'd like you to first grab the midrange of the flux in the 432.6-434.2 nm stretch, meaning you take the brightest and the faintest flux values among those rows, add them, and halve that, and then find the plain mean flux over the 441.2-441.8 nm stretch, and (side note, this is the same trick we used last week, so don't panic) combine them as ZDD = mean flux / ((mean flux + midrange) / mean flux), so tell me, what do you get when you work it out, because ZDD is 5.09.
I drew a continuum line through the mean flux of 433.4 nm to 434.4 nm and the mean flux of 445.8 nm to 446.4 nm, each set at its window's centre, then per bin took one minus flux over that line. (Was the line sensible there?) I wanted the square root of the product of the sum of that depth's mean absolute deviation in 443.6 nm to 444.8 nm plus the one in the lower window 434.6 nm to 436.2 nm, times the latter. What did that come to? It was 0.10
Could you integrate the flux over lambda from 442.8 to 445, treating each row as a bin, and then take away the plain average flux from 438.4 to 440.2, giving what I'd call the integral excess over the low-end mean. 12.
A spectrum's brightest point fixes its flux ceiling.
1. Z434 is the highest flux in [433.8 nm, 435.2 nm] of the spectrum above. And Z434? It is 10.17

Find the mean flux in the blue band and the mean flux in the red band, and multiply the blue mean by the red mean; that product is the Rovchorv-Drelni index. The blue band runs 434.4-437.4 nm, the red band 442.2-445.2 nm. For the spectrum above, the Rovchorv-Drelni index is 91.1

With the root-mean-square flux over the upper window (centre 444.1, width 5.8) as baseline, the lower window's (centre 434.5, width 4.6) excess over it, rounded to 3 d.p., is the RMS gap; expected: -0.205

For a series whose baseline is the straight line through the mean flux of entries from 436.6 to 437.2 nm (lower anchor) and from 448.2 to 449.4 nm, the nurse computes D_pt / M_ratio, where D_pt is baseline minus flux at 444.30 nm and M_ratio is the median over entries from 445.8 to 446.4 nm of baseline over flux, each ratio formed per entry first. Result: -0.52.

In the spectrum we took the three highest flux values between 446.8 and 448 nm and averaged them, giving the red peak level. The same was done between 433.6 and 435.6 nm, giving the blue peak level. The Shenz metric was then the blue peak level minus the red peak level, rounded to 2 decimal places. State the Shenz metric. -0.13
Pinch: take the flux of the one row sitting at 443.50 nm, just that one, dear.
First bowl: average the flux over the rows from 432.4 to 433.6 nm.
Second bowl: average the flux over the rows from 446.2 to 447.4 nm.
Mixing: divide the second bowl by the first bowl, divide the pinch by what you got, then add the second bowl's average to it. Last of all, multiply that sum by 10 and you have 187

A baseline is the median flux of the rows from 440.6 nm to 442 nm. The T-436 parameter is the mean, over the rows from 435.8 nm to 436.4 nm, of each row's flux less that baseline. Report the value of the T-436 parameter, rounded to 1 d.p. -1.1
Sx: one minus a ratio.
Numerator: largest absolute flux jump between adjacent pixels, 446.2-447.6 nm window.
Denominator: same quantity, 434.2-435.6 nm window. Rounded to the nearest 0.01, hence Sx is 0.59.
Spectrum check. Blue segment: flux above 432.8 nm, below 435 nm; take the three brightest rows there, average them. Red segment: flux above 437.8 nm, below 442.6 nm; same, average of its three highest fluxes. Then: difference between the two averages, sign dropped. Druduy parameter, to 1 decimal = 0.4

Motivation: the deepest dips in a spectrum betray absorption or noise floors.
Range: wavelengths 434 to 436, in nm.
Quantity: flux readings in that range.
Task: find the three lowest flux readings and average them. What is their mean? 7.50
